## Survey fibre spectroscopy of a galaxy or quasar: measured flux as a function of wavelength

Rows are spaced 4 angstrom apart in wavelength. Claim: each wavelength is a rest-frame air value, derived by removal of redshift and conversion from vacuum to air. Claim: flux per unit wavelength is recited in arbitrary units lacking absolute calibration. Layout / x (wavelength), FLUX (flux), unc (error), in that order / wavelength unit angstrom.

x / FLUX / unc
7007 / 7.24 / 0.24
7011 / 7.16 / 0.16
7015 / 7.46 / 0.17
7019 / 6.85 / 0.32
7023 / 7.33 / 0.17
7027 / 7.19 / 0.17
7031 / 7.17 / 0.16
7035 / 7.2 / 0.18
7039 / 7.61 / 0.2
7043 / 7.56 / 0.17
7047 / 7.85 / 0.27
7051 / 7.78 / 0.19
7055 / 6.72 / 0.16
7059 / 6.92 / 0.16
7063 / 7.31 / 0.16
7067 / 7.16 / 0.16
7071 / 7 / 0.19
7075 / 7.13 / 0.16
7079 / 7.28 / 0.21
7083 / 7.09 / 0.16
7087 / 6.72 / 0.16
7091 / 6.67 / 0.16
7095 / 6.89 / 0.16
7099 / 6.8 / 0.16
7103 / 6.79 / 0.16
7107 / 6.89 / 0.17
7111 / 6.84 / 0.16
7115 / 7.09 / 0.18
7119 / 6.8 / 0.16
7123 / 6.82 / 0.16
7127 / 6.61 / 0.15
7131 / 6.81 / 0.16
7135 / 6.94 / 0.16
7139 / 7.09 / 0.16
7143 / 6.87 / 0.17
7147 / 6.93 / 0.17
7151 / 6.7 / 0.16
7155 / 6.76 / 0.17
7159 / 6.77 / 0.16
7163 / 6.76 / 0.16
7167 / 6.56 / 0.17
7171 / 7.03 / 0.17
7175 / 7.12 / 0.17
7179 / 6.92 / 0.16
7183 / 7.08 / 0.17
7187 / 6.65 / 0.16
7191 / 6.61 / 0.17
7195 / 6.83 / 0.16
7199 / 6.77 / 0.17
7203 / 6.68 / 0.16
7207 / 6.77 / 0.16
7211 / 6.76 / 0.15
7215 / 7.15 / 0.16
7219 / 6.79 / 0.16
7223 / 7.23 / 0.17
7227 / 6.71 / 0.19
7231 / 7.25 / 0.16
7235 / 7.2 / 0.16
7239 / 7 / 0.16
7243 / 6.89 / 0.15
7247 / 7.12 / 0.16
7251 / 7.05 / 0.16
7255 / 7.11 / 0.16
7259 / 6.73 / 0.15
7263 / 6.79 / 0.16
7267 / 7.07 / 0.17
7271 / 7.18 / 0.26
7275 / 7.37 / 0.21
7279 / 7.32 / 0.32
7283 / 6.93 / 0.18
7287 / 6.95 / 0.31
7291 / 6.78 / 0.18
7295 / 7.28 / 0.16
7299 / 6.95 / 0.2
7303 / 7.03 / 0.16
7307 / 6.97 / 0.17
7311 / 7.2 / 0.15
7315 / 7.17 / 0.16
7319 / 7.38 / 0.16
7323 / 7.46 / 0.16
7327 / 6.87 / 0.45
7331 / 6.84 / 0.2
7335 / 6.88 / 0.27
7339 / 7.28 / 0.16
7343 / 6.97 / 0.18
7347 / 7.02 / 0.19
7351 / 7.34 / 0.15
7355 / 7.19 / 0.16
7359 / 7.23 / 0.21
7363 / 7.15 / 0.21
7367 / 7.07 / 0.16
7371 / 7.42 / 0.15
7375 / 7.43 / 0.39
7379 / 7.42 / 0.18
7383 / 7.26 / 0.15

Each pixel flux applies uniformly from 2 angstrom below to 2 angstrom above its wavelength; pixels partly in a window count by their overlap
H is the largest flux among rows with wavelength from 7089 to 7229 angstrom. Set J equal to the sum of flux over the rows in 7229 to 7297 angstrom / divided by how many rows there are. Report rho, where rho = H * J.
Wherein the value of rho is 51.0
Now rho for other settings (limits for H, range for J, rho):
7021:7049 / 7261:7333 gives 55.6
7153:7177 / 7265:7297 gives 50.6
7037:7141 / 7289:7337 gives 55.5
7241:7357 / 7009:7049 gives 54.7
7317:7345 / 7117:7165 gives 50.9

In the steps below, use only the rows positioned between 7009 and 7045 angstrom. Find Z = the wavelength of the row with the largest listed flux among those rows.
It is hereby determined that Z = 7039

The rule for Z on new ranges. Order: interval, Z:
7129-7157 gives 7139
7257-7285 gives 7275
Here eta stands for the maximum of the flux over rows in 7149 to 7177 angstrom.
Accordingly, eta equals 7.12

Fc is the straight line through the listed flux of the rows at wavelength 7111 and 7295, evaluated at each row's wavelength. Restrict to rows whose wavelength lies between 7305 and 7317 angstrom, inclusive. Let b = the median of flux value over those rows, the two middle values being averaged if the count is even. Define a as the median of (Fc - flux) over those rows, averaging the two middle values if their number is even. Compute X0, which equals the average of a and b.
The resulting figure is 3.66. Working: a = 0.16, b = 7.2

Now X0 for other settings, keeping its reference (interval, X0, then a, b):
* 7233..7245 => 3.57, 0.15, 7.0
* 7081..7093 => 3.39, 0.06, 6.7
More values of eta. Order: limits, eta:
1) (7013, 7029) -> 7.46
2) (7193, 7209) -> 6.83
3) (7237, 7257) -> 7.12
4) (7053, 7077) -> 7.31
